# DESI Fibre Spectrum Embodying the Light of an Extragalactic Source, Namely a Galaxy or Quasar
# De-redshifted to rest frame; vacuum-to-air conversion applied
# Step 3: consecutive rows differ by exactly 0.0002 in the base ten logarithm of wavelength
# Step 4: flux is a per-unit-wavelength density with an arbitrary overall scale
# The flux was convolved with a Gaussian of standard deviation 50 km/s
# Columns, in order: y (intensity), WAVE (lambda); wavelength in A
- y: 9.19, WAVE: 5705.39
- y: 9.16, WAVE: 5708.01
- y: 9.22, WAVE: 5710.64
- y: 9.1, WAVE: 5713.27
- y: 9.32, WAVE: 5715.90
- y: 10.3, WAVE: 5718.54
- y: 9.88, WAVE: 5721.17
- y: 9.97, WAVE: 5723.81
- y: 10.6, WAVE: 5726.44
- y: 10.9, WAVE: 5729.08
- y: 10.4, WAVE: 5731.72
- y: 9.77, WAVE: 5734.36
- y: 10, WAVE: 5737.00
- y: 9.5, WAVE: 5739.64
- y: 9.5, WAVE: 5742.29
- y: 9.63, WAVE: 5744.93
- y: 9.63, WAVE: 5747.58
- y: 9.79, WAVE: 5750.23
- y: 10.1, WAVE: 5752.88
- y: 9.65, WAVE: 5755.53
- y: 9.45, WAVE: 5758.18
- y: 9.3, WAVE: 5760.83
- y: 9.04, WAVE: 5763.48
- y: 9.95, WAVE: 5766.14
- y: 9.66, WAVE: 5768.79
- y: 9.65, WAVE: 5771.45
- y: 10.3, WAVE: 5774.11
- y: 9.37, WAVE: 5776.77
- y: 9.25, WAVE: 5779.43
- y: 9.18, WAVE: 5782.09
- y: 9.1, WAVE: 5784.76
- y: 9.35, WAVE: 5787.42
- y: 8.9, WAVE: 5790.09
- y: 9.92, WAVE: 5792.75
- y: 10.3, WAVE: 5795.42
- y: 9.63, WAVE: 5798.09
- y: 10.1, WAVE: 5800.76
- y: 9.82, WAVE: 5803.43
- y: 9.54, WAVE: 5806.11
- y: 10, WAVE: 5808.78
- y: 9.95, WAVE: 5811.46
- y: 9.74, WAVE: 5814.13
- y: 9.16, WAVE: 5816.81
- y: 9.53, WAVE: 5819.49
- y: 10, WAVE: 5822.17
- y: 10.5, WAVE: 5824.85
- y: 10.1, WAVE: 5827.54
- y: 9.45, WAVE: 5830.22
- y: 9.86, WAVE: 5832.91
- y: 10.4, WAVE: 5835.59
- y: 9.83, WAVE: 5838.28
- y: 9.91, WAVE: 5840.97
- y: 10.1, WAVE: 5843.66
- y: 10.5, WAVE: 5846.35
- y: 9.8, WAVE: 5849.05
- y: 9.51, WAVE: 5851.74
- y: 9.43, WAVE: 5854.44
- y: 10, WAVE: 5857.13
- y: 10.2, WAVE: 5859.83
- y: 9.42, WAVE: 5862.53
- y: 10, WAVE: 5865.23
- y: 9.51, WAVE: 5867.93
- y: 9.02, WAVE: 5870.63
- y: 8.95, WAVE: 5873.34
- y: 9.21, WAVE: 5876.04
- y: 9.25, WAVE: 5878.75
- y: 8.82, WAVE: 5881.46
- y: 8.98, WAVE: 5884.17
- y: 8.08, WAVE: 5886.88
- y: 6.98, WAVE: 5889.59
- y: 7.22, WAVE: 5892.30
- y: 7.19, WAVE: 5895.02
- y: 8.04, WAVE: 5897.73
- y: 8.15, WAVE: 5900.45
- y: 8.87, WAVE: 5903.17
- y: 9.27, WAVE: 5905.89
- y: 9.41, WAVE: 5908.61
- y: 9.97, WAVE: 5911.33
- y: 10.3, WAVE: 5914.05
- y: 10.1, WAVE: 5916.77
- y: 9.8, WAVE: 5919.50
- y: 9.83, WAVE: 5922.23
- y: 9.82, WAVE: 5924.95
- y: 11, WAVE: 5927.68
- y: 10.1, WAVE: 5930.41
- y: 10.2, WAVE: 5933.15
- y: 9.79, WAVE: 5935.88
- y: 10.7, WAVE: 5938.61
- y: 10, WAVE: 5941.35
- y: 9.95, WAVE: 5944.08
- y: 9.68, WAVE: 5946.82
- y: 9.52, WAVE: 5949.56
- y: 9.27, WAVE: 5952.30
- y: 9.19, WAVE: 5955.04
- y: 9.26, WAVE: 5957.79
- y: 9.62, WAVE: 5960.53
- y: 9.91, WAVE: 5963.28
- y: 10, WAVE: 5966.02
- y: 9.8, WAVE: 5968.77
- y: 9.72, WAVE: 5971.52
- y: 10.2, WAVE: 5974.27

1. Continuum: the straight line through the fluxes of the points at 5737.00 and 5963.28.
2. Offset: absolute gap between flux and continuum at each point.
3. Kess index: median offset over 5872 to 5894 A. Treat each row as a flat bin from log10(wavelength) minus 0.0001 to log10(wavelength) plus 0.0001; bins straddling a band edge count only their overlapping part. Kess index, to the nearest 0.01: 1.06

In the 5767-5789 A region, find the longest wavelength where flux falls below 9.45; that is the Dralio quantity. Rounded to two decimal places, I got 5787.42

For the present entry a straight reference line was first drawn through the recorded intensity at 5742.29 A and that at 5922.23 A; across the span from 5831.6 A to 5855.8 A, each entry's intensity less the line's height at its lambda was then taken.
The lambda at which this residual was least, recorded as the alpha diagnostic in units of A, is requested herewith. 5854.44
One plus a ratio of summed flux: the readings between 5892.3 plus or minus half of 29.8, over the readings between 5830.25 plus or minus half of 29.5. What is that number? 1.83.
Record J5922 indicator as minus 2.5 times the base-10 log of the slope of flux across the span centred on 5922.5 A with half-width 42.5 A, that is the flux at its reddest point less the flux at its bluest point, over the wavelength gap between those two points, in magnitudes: 4.7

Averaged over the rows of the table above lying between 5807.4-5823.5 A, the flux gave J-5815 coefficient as 9.7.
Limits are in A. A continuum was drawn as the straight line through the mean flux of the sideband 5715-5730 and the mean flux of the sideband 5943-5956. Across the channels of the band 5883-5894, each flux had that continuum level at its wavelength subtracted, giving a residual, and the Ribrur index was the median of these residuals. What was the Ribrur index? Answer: -2.0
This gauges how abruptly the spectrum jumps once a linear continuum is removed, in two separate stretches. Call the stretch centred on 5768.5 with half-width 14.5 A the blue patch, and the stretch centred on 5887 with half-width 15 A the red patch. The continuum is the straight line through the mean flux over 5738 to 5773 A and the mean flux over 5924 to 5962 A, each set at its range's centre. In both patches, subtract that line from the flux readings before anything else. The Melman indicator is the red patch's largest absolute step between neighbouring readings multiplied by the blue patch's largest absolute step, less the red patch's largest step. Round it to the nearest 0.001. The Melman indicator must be -0.073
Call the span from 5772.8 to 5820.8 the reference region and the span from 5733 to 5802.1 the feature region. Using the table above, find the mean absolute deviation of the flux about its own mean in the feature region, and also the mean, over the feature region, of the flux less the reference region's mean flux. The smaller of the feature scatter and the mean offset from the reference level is 0.00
